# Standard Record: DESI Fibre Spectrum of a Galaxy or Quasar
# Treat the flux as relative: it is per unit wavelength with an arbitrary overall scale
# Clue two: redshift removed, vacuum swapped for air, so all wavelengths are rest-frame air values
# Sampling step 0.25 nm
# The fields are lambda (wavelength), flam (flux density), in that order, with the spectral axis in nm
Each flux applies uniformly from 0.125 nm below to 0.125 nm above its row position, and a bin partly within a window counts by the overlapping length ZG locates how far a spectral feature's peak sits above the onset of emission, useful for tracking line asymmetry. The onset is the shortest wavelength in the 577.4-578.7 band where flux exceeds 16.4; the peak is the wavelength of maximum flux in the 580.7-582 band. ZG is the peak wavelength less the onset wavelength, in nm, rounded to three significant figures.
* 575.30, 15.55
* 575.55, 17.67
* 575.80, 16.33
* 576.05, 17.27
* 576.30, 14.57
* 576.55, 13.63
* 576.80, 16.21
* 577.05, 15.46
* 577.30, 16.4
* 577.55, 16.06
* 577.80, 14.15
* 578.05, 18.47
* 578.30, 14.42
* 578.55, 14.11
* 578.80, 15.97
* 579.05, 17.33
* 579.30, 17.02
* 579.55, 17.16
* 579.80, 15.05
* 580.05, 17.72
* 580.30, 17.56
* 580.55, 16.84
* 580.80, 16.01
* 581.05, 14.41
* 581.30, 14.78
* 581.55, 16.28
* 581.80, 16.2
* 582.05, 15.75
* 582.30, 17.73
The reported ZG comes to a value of 3.50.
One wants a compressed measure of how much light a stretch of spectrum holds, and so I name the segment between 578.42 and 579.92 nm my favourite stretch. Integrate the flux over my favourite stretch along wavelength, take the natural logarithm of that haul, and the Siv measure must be 3.185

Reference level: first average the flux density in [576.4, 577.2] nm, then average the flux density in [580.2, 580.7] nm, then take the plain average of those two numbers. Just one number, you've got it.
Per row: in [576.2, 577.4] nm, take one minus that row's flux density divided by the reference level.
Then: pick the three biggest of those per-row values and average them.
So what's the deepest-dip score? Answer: 0.10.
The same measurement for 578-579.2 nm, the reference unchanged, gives 0.08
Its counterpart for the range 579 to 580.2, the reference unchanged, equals -0.02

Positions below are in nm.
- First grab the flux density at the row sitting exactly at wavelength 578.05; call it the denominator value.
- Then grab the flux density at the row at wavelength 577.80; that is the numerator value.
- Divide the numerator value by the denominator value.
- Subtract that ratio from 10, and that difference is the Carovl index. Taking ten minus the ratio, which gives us 9.23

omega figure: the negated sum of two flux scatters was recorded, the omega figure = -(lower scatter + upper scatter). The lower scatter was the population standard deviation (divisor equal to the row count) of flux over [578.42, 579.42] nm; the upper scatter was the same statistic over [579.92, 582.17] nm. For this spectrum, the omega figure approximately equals -2.31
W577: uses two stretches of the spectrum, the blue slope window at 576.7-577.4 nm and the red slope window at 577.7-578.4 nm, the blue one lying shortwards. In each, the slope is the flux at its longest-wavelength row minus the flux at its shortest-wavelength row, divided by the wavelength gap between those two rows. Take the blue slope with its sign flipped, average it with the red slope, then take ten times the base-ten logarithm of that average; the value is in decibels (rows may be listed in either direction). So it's -11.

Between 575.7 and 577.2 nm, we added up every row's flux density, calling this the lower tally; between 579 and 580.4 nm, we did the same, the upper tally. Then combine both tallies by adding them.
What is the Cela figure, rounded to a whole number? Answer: 195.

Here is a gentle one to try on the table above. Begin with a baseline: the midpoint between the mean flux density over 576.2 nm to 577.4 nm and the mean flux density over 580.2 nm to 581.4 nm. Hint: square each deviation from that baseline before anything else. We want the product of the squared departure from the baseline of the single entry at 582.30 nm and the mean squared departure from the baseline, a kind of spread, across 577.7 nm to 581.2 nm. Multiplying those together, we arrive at 11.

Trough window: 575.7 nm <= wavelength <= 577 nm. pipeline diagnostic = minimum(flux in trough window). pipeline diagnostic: 13.63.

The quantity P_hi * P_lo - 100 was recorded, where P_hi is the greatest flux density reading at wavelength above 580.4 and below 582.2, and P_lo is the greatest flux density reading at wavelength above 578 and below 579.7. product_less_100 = 211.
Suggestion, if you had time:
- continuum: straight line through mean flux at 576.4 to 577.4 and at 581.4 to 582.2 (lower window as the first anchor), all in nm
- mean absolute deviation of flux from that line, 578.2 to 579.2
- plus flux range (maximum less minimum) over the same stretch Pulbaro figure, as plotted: 4.4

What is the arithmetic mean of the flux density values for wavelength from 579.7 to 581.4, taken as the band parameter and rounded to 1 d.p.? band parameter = 16.1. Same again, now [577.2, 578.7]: 15.6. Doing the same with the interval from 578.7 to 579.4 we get 16.8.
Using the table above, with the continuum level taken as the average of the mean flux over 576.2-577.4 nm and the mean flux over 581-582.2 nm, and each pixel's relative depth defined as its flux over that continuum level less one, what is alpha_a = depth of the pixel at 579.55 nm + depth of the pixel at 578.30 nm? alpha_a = 0.05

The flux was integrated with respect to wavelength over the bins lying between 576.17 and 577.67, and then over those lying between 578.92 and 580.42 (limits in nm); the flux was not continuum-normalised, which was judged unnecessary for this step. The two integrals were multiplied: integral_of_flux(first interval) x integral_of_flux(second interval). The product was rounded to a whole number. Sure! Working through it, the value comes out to 588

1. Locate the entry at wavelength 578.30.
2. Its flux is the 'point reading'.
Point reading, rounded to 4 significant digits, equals 14.42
